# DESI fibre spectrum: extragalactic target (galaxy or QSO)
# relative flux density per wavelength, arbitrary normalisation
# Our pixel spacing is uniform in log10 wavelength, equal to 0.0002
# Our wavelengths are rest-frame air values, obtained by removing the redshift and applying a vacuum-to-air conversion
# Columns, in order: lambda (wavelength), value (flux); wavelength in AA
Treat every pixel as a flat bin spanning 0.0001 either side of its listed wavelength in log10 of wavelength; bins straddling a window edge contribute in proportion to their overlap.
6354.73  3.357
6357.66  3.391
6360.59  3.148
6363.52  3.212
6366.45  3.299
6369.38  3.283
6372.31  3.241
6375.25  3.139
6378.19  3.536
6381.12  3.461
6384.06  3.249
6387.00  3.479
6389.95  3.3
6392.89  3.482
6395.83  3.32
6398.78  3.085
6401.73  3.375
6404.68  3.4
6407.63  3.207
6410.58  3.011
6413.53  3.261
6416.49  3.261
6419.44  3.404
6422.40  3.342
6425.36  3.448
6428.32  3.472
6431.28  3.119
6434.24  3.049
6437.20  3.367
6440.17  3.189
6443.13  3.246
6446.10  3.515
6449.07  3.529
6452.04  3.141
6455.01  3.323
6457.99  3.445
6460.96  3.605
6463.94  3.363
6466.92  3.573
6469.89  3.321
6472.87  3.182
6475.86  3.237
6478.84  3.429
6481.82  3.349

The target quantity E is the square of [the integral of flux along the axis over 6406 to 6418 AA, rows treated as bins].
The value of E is 1465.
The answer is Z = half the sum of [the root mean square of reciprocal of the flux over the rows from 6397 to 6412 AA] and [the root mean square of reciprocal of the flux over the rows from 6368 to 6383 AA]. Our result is 0.307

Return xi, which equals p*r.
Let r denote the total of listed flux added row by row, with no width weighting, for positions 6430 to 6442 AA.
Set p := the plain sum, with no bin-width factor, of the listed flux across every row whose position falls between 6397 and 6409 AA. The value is 166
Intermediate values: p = 13.1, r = 12.7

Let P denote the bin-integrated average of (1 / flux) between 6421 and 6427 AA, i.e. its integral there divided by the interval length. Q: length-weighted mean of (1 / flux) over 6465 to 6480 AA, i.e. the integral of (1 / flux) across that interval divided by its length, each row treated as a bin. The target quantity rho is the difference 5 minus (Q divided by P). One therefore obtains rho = 3.98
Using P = 0.294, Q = 0.299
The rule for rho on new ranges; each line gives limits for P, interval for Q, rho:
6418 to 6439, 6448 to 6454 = 4.00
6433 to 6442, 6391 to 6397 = 4.06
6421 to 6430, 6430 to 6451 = 3.96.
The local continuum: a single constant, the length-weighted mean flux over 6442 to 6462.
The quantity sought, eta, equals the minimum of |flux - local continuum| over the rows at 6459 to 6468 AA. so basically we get 0.035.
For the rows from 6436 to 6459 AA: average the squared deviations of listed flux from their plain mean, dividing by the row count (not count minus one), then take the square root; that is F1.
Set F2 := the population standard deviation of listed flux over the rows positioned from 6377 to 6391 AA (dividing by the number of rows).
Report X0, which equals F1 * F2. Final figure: 0.015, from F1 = 0.137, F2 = 0.111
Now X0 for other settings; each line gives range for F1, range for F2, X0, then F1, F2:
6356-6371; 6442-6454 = 0.014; 0.082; 0.168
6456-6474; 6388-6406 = 0.018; 0.146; 0.123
